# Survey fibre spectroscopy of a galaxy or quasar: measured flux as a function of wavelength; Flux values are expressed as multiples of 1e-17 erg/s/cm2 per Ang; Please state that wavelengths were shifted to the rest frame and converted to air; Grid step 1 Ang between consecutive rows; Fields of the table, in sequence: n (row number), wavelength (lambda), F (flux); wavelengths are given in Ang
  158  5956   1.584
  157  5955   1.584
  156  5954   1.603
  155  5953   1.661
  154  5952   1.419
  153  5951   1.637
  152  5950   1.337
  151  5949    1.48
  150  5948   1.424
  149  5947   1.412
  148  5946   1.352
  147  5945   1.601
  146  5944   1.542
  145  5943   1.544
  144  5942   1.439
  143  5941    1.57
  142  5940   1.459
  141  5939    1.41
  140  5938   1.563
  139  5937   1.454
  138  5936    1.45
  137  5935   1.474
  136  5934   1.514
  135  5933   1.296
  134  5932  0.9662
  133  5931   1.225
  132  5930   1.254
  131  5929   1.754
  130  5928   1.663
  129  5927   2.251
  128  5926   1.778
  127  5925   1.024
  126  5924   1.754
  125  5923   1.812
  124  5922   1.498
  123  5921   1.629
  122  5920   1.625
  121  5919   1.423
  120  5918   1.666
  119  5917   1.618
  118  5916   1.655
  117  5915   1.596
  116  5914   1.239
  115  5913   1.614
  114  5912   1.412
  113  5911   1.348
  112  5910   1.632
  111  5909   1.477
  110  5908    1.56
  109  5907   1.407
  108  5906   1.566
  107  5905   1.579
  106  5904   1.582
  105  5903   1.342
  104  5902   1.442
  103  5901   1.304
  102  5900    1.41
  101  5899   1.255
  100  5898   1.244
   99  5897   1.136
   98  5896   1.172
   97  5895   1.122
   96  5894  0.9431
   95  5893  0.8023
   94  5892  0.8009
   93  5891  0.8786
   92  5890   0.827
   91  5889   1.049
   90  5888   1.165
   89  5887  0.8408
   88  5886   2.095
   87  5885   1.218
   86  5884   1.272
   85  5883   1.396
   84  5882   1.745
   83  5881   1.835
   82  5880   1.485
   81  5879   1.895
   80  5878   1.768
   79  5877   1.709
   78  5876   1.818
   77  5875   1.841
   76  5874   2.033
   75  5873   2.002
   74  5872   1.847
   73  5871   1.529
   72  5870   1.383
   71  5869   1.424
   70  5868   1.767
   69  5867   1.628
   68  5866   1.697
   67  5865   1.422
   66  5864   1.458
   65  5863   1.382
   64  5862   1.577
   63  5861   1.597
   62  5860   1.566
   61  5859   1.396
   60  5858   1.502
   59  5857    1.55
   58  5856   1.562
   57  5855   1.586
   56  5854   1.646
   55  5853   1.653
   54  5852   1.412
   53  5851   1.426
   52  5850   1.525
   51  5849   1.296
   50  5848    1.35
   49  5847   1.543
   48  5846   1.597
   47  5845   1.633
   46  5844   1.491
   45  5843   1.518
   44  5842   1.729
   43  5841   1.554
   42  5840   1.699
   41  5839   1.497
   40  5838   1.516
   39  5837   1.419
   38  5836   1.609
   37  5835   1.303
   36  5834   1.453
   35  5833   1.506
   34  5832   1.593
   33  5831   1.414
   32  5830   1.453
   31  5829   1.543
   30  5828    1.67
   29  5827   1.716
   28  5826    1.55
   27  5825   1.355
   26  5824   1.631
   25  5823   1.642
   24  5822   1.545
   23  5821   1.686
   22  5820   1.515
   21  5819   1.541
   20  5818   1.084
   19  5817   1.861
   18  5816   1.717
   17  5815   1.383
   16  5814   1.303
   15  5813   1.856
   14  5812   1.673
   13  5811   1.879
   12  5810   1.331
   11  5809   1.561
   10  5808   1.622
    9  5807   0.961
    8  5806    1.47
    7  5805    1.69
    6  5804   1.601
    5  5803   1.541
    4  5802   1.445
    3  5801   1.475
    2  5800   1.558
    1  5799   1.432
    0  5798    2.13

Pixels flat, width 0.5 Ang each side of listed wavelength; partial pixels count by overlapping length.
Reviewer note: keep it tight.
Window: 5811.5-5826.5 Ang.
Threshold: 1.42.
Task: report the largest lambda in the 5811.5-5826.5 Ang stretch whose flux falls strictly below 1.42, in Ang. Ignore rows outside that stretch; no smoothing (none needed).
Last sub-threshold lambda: 5825 Ang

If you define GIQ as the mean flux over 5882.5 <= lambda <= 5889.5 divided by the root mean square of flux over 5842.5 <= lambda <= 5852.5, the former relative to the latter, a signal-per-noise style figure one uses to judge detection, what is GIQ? 0.87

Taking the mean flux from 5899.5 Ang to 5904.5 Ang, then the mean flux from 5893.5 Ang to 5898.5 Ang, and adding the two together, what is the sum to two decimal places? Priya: 2.54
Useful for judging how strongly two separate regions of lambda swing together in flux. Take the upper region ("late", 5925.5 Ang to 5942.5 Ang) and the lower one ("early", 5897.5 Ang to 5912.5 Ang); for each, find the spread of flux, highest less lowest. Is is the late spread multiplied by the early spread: 0.5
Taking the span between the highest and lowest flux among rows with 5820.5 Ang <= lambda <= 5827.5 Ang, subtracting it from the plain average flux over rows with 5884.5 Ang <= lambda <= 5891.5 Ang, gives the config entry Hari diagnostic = 0.79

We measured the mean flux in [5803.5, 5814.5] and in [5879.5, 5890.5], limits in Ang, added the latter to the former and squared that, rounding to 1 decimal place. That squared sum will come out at 8.4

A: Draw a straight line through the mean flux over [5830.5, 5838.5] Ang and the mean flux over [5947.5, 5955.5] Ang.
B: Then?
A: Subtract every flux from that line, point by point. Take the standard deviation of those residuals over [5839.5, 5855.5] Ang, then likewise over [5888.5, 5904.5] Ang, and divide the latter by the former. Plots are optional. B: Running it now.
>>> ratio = 2.0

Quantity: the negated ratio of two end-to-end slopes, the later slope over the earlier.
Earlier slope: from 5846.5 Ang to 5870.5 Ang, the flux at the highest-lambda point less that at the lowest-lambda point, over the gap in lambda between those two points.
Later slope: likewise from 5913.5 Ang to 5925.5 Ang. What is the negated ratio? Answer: -2.8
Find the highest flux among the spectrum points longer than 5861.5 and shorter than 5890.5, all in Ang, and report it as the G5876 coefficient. 2.095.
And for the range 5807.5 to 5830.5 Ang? 1.879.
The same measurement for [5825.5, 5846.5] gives 1.729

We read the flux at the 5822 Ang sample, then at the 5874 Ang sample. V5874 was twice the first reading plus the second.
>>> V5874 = 5.1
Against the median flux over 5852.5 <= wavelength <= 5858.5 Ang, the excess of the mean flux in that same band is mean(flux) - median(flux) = 0.009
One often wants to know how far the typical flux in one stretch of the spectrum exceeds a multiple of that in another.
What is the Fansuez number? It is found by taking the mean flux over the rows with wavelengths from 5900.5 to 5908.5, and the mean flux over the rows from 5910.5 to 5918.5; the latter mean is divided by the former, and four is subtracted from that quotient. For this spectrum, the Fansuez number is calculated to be -2.97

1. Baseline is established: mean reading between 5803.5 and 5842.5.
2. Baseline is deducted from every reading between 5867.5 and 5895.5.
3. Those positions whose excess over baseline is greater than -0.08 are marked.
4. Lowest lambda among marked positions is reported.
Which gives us 5868 Ang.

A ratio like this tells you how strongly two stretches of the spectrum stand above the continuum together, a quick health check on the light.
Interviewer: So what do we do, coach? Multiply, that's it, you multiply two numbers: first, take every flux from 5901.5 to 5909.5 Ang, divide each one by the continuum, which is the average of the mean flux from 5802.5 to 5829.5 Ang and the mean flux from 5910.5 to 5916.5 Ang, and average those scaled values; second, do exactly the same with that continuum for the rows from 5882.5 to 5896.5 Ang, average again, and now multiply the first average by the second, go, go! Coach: 0.72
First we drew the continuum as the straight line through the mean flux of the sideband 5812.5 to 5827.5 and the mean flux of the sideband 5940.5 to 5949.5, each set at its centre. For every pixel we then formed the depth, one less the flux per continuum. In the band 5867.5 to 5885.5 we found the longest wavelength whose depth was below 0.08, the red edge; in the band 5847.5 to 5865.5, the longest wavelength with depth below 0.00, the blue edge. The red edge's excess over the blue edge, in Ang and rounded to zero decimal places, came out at 20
